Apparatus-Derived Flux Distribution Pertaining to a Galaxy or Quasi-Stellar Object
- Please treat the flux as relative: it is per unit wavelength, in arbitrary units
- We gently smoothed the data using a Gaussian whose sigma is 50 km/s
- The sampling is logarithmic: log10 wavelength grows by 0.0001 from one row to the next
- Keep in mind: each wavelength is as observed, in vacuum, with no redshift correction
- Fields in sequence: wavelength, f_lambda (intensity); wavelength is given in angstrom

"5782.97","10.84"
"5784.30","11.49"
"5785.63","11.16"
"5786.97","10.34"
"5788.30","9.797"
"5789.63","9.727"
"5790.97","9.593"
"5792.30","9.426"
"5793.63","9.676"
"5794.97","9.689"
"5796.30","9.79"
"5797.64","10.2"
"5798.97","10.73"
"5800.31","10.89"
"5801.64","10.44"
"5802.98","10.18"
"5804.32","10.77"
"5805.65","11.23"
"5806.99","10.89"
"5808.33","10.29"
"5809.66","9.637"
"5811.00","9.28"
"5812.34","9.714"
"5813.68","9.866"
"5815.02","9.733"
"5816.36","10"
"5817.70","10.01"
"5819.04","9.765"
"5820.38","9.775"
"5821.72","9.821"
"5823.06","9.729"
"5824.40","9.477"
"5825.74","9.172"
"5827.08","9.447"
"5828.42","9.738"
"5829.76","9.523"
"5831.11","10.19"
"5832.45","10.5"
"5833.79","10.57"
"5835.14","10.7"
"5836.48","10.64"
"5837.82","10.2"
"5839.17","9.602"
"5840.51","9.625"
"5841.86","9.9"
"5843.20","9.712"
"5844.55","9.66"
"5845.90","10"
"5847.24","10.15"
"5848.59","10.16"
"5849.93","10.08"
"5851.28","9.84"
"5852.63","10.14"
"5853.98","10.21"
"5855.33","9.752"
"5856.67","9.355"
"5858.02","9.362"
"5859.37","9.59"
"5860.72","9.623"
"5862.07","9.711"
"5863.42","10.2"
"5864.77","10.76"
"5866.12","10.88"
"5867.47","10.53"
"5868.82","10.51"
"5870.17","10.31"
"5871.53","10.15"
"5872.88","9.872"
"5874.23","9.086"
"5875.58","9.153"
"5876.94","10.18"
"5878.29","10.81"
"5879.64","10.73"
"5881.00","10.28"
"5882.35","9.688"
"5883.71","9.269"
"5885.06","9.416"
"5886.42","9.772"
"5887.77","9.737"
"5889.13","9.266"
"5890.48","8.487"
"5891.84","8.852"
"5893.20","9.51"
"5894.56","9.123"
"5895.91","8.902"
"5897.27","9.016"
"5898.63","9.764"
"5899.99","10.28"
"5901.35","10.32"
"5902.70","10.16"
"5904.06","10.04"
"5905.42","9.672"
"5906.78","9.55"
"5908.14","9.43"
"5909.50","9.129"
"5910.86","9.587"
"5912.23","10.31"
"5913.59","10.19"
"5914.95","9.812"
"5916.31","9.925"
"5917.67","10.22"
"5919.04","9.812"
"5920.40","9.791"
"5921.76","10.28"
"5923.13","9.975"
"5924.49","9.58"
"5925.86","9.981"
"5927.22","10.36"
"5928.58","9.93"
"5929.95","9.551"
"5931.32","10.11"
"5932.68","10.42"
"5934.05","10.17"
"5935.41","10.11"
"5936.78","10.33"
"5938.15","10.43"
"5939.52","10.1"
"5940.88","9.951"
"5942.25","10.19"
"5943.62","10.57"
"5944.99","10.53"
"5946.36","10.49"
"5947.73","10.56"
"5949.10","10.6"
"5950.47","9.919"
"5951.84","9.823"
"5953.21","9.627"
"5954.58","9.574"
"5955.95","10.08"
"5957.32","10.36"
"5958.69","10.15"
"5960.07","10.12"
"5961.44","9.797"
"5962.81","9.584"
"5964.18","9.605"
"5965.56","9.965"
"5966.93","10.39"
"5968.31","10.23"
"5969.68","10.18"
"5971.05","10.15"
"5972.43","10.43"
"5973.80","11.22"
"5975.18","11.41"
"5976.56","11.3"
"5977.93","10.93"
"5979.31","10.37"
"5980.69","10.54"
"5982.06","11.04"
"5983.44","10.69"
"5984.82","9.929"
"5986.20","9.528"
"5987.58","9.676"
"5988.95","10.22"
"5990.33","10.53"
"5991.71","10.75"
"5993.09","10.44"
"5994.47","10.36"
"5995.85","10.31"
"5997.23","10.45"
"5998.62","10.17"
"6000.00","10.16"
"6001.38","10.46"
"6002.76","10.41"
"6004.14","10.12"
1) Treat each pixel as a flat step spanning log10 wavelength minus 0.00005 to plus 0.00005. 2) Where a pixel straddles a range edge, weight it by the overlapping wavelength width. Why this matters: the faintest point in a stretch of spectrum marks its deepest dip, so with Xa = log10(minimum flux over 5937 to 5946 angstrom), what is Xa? 1.00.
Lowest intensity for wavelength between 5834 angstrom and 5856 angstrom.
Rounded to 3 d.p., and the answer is 9.602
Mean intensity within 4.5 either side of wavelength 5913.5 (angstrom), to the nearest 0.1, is 9.9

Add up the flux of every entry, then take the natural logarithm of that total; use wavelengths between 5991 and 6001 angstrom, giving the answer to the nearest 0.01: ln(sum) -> 4.29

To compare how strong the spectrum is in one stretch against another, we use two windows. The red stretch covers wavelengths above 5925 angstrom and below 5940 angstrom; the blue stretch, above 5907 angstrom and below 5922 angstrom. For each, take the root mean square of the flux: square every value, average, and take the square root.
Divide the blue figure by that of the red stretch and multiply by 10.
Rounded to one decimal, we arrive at 9.7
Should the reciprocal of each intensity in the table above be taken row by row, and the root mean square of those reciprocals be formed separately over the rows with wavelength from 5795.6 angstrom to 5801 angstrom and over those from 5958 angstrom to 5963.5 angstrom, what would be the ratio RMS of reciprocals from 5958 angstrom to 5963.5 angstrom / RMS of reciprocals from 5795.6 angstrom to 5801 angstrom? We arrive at 1.047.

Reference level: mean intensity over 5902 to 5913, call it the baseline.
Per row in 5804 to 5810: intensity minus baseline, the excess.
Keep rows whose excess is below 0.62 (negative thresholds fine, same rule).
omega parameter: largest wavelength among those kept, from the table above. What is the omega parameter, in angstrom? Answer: 5809.66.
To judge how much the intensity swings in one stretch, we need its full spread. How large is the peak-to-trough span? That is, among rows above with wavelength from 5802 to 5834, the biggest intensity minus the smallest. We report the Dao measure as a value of 2.06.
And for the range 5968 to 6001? 1.88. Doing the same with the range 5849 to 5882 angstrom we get 1.79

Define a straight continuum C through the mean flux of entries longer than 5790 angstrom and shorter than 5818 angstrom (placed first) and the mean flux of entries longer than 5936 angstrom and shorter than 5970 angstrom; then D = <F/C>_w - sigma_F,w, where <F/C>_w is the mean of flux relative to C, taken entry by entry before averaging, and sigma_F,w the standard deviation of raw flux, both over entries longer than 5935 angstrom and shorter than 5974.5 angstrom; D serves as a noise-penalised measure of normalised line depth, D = 0.64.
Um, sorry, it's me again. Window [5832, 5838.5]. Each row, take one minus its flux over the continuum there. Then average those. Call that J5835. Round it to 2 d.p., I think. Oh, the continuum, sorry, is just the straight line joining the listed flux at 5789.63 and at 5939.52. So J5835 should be -0.07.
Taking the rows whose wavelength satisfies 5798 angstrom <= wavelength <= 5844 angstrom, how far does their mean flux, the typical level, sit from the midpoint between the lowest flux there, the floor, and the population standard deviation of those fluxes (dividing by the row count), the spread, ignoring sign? 5.21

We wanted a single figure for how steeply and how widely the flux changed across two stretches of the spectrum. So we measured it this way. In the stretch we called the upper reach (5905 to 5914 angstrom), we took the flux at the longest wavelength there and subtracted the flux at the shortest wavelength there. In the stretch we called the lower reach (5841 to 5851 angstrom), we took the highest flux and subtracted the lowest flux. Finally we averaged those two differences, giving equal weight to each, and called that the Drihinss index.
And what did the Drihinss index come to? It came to 0.51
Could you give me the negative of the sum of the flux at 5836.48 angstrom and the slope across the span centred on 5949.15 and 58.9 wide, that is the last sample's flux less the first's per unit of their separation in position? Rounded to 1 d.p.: -10.7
